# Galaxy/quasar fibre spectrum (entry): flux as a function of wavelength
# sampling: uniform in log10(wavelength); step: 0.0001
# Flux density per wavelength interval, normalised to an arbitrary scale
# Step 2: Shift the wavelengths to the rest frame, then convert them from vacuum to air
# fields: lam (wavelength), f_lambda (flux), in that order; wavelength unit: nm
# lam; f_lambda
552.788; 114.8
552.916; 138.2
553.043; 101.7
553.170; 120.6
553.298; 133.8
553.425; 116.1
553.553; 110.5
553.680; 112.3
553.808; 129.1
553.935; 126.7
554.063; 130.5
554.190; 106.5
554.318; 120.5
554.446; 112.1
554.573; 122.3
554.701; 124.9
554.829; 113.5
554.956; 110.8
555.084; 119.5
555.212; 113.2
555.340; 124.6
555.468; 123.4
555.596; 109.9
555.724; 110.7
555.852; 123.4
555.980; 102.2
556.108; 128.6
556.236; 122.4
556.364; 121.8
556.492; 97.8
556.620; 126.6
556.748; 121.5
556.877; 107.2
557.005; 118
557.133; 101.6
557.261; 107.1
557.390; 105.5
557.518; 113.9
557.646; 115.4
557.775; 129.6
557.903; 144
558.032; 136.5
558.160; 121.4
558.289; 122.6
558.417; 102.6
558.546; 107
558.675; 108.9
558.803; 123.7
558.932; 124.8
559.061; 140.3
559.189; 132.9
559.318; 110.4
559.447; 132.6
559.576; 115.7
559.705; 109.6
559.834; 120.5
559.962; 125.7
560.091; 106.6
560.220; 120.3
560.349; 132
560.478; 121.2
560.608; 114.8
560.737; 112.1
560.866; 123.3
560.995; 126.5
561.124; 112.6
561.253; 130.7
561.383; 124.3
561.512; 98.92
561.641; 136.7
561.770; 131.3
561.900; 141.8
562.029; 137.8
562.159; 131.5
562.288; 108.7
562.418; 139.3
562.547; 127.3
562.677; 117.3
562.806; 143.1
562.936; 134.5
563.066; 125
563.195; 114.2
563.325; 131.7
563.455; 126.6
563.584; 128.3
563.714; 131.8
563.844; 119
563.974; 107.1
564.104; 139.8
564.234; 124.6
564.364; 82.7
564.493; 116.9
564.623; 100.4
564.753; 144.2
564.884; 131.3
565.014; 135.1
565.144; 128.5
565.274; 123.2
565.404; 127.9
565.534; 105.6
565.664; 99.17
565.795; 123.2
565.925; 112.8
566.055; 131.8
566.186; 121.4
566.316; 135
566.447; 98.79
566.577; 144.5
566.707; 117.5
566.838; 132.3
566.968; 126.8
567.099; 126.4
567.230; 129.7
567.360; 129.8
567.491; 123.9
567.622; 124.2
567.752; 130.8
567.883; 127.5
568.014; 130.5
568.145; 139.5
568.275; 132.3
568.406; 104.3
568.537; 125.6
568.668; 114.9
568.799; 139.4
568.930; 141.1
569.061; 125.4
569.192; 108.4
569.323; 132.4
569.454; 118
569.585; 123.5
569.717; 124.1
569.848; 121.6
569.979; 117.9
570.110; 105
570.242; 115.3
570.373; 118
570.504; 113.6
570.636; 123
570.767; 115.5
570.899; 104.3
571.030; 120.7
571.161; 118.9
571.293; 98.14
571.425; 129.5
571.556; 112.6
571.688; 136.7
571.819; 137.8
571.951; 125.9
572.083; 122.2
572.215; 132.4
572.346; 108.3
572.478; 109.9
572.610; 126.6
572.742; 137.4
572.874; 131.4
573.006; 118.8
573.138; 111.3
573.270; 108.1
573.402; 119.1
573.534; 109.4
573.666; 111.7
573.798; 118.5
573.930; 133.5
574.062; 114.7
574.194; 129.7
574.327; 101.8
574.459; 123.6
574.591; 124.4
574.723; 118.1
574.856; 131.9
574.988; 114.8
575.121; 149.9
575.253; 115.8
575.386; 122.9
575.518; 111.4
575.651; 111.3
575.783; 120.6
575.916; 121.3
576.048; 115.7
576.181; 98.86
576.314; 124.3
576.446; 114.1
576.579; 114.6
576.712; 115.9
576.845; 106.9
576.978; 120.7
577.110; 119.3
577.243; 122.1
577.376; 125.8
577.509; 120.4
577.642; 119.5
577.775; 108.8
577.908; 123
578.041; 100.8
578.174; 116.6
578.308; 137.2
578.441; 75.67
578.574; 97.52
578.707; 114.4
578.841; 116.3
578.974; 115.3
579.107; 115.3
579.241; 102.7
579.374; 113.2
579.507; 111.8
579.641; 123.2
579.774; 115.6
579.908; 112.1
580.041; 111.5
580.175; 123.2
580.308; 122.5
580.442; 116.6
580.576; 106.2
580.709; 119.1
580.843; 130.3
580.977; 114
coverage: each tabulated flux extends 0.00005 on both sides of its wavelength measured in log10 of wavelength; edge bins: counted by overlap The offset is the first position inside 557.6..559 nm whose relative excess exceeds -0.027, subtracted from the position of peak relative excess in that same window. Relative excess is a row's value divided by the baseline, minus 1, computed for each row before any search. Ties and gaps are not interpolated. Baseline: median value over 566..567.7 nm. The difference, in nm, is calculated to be 0.13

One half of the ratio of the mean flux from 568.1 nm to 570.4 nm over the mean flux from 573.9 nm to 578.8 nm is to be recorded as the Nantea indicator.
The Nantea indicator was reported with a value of 0.523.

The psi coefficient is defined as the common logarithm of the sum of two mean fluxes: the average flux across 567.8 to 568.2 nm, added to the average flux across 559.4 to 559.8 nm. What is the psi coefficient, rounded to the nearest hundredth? 2.40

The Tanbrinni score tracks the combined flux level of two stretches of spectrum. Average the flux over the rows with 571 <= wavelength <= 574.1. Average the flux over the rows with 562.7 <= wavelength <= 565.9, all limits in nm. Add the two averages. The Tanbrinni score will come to 243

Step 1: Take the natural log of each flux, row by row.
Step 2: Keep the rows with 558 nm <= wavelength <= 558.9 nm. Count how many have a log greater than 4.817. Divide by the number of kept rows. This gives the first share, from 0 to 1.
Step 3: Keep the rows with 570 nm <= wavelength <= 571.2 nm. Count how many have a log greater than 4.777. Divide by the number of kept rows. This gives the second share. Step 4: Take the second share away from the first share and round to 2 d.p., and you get -0.05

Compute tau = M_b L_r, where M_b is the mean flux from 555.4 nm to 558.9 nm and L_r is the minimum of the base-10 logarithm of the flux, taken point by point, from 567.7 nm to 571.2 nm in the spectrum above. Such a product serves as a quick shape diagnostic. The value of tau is 236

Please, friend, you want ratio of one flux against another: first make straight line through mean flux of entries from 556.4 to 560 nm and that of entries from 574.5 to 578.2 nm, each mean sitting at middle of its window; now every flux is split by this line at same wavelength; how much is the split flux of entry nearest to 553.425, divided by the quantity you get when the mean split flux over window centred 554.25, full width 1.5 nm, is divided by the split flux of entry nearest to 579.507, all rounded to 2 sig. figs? 0.93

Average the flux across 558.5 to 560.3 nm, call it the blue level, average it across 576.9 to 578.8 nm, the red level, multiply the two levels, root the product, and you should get 117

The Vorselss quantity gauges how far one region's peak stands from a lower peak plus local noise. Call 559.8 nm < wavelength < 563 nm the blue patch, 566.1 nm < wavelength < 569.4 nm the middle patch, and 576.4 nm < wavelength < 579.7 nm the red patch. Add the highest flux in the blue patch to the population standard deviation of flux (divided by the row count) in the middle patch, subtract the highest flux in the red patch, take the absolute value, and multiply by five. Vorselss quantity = 84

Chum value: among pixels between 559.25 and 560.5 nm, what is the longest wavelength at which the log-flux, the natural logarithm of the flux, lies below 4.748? 560.091 nm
